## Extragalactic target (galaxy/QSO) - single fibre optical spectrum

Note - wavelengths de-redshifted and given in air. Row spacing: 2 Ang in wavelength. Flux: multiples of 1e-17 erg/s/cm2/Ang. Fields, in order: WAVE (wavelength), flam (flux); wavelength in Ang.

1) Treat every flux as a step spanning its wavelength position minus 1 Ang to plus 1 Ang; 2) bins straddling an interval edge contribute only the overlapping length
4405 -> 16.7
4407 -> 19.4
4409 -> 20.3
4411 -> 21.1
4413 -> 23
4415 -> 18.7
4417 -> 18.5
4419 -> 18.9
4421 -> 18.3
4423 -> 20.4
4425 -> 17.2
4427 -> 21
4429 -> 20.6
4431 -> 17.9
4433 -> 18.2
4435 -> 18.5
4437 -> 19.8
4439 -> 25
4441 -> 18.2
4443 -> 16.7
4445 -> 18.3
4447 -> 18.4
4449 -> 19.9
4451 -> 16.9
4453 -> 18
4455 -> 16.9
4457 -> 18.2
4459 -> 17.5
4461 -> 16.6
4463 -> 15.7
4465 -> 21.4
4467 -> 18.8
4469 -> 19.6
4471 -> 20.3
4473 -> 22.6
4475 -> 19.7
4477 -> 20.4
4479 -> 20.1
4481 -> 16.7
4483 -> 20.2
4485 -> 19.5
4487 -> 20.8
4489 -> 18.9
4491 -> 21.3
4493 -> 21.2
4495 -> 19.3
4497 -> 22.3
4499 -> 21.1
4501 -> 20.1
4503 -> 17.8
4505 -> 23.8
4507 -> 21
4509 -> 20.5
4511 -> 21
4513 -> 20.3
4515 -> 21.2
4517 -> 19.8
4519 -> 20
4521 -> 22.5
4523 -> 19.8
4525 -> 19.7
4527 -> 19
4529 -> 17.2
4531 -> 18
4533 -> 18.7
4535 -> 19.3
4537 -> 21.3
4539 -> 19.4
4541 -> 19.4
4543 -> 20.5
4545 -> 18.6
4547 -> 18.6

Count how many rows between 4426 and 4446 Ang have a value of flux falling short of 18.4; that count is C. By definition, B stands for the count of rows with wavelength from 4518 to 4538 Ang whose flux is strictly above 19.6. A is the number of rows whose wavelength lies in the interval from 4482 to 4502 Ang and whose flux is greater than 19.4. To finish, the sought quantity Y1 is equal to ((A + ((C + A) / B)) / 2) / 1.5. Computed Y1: 3.5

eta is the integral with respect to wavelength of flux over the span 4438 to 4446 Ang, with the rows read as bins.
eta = 156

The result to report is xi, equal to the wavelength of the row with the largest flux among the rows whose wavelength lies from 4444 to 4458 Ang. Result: 4449 Ang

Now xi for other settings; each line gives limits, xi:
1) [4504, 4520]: 4505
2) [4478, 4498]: 4497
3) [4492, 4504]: 4497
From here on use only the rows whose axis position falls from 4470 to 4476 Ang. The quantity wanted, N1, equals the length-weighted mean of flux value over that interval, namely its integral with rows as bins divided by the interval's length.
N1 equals 20.9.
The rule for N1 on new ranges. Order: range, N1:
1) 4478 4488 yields 19.5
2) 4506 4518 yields 20.6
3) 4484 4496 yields 20.2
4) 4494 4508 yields 20.8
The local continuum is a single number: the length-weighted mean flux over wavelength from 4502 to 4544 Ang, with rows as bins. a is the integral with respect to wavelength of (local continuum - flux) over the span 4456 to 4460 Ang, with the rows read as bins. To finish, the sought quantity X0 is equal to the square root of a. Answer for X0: 2.9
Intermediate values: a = 9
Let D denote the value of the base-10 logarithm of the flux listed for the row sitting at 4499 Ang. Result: 1.32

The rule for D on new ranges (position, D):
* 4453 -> 1.26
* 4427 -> 1.32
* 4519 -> 1.30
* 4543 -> 1.31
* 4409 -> 1.31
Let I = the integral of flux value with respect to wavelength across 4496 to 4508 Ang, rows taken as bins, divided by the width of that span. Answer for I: 21.0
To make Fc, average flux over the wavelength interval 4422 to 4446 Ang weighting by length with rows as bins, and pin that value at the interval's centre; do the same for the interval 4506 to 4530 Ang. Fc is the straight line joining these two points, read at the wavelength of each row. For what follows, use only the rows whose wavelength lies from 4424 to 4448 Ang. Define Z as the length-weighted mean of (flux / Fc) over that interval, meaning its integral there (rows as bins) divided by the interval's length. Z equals 0.99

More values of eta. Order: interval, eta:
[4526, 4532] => 108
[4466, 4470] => 77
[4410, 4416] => 126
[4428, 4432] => 77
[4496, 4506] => 210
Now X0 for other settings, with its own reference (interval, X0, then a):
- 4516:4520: 0.7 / 0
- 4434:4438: 1.9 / 3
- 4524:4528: 1.6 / 3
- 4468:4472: 0.5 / 0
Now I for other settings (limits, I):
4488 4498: 20.6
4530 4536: 18.7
